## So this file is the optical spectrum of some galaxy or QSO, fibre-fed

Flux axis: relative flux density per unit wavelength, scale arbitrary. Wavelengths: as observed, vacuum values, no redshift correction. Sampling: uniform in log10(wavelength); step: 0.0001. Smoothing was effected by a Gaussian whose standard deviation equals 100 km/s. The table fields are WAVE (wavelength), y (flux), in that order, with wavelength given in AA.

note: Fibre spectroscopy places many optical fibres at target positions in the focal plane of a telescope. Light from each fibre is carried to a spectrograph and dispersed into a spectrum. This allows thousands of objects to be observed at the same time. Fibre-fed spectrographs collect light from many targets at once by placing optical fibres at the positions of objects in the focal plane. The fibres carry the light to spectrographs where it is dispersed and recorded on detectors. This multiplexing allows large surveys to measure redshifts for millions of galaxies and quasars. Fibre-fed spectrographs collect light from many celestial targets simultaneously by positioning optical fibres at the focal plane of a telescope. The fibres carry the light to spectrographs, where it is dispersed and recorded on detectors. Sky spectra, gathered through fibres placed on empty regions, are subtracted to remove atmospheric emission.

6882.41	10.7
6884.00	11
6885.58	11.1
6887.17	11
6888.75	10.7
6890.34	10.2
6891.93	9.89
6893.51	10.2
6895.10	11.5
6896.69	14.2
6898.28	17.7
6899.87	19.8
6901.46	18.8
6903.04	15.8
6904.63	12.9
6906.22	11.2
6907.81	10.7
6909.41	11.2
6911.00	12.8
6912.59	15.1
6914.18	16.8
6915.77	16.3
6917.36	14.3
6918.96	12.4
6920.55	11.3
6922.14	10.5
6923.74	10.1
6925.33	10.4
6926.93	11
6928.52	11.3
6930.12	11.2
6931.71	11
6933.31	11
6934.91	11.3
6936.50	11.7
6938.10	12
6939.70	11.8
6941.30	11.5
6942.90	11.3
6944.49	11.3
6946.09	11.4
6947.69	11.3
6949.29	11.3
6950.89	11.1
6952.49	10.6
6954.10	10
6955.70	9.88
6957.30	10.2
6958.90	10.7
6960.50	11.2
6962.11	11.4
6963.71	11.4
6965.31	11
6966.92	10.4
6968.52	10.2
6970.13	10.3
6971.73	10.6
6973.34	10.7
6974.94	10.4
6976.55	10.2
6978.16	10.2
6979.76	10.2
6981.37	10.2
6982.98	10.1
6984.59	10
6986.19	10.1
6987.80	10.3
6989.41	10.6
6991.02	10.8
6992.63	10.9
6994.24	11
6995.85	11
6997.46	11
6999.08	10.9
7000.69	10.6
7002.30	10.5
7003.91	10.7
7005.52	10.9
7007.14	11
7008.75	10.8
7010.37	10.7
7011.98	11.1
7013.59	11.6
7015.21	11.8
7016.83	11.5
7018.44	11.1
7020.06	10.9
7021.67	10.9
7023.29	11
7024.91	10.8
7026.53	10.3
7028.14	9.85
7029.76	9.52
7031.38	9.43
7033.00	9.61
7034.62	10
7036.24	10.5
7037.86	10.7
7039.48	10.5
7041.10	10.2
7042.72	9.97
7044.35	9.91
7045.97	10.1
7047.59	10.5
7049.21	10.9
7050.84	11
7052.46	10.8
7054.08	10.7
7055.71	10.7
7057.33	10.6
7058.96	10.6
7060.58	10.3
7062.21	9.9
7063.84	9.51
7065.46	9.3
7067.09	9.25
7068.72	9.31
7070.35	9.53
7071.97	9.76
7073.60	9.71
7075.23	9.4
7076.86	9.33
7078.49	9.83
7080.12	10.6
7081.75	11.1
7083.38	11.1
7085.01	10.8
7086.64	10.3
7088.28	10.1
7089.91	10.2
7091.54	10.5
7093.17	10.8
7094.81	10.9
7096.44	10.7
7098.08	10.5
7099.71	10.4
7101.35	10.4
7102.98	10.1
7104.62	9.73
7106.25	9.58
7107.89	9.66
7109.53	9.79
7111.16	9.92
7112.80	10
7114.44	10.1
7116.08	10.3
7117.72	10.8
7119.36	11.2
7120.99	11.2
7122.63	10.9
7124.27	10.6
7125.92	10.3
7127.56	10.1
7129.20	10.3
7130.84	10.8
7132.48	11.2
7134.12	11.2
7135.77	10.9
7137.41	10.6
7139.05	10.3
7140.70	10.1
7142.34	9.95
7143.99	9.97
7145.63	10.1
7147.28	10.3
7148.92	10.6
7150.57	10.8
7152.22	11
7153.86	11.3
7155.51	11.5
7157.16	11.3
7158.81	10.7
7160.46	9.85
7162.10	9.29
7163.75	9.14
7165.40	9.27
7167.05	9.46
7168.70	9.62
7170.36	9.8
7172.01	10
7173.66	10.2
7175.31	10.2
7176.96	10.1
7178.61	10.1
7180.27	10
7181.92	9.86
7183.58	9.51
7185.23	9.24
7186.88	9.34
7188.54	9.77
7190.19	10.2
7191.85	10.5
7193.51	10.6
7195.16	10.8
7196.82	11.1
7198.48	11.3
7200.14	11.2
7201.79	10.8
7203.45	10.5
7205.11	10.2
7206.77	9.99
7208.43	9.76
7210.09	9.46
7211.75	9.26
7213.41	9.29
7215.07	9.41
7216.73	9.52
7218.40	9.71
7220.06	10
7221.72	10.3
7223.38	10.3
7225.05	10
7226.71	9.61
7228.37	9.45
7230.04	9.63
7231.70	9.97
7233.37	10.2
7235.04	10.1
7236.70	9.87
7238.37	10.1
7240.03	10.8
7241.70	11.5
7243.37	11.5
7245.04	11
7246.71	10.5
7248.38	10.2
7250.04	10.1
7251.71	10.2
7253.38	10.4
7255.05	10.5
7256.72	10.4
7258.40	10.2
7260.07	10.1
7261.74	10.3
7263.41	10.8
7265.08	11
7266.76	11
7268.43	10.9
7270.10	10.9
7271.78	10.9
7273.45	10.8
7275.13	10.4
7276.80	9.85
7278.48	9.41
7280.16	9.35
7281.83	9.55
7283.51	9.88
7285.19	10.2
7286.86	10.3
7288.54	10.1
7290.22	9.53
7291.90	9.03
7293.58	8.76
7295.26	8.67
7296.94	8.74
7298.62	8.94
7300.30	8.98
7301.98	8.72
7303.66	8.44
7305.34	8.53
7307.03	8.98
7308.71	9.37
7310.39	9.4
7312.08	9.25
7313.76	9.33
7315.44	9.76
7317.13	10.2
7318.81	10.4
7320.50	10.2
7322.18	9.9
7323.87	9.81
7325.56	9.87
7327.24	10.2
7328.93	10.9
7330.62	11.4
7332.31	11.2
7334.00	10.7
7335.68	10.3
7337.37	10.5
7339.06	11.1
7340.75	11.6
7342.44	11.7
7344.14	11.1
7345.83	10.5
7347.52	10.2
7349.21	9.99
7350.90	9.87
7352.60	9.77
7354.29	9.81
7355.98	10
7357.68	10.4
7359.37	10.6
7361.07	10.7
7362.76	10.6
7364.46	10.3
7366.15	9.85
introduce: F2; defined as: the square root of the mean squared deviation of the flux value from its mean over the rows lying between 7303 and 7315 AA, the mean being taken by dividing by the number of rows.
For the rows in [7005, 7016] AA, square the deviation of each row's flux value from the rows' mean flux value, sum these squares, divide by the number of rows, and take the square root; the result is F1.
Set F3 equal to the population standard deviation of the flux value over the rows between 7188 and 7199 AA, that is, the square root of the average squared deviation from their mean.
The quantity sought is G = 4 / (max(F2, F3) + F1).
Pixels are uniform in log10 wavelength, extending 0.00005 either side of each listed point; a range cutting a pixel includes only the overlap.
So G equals 4.6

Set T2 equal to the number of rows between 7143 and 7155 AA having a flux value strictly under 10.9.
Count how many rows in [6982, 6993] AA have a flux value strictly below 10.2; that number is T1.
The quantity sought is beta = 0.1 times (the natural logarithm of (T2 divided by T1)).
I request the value 0.051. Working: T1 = 3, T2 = 5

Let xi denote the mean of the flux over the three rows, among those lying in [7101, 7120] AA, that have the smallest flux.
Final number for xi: 9.7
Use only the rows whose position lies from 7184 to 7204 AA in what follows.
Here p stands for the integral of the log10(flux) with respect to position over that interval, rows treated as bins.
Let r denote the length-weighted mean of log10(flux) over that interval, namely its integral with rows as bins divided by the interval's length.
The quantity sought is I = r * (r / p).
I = 0.051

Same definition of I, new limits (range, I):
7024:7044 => 0.050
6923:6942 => 0.055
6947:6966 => 0.054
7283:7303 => 0.048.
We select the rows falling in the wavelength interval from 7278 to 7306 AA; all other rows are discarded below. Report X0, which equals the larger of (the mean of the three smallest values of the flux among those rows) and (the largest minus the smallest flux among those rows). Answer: 8.5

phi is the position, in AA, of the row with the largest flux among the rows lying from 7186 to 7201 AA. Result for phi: 7198.48 AA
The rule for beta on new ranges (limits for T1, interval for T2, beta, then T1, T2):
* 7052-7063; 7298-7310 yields 0.195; 1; 7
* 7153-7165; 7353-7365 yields 0.085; 3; 7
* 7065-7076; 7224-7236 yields 0.000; 7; 7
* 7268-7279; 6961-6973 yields 0.069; 2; 4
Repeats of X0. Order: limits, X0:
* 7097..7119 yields 9.7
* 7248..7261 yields 10.1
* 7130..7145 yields 10.0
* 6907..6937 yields 10.3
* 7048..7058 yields 10.7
